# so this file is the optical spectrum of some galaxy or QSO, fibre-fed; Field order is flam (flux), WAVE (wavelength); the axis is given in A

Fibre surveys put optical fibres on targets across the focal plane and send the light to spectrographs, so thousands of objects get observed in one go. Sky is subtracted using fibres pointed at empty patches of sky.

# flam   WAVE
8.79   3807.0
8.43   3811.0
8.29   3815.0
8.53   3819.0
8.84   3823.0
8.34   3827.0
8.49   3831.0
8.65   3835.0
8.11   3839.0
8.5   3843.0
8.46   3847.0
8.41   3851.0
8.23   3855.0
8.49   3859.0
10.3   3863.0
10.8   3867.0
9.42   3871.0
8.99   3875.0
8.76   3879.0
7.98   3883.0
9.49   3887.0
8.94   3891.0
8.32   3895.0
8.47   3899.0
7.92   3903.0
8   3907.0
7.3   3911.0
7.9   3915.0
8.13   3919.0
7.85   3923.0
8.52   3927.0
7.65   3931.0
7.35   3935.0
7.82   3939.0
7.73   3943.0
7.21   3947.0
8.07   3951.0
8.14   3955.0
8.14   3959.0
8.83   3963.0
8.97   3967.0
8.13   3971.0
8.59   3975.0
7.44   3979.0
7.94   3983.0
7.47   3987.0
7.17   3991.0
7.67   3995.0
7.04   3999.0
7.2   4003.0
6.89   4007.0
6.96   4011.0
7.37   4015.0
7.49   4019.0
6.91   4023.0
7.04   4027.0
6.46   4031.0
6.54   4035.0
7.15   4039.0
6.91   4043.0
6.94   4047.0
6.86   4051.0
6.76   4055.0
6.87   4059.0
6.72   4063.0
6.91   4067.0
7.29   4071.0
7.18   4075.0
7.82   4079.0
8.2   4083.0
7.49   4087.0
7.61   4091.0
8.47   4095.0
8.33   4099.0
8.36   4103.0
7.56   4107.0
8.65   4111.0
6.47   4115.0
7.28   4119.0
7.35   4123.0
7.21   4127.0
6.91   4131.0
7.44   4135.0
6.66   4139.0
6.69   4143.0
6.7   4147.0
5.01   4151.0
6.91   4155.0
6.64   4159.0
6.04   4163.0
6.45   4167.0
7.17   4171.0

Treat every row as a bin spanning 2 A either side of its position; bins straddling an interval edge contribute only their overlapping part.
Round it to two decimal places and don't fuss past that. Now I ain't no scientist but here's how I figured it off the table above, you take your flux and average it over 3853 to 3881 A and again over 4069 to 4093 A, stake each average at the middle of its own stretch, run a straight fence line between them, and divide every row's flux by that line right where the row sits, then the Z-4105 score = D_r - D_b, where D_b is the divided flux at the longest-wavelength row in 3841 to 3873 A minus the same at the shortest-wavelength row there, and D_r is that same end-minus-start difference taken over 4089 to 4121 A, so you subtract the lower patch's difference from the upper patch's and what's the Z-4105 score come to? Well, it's -0.14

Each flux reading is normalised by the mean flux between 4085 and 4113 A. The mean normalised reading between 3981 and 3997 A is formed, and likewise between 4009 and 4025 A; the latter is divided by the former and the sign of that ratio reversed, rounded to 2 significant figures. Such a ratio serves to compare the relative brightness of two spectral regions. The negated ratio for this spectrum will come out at -0.95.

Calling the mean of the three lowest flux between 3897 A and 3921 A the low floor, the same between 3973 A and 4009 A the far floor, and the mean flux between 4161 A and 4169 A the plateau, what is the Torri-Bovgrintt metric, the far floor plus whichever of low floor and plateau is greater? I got 14.7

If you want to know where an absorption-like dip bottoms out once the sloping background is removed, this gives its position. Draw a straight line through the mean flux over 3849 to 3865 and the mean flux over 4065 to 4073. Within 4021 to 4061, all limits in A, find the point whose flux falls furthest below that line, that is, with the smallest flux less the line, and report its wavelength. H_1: 4031.0 A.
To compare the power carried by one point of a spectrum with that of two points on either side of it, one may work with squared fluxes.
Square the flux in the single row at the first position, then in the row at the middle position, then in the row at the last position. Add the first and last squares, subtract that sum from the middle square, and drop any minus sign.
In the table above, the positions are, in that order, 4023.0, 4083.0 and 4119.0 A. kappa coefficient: 34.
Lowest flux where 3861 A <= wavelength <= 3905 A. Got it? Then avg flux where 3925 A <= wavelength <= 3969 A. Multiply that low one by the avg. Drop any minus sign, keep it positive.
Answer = 63.7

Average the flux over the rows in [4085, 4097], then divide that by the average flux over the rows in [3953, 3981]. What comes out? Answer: 0.94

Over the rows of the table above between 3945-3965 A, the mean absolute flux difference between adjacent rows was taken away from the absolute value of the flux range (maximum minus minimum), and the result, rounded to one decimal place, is 1.2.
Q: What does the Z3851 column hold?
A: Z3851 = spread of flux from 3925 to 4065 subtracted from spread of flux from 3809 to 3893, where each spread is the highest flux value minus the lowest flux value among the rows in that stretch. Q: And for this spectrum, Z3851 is 0.31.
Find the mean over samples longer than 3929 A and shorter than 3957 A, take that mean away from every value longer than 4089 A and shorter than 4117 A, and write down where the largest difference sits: 4111.0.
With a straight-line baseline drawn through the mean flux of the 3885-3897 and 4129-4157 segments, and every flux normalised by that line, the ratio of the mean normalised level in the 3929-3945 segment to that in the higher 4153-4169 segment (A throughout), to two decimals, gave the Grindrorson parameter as 0.89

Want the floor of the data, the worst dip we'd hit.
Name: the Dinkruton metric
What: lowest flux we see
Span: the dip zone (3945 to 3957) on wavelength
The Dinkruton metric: 7.21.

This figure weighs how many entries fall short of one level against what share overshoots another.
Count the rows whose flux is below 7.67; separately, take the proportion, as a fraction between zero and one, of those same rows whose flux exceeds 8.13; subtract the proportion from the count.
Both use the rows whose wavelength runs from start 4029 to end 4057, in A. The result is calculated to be 7.0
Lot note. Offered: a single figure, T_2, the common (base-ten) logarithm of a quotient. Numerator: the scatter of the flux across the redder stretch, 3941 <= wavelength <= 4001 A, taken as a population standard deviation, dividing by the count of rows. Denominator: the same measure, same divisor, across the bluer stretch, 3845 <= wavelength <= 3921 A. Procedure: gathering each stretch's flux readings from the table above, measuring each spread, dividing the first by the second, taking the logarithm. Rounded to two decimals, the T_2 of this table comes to -0.17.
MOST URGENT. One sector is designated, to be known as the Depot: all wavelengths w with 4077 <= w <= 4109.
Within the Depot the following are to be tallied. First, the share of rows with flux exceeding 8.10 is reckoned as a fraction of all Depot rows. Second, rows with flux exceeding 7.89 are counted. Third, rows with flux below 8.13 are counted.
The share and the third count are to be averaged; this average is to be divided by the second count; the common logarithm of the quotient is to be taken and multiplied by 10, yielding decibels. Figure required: -2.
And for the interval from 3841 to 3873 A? -12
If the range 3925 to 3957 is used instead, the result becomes 0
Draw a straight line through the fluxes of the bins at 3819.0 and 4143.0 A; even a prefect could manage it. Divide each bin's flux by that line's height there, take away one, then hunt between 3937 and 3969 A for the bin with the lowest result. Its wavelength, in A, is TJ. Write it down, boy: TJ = 3947.0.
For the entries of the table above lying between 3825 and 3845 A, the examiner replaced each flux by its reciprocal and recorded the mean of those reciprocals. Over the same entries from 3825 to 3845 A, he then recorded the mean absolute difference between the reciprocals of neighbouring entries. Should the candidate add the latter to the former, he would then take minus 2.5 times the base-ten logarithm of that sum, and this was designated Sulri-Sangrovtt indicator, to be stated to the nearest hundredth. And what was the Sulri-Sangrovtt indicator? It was 2.27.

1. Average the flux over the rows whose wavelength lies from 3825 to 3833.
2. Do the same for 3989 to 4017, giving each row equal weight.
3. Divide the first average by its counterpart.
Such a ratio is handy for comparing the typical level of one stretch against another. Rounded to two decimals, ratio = 1.17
